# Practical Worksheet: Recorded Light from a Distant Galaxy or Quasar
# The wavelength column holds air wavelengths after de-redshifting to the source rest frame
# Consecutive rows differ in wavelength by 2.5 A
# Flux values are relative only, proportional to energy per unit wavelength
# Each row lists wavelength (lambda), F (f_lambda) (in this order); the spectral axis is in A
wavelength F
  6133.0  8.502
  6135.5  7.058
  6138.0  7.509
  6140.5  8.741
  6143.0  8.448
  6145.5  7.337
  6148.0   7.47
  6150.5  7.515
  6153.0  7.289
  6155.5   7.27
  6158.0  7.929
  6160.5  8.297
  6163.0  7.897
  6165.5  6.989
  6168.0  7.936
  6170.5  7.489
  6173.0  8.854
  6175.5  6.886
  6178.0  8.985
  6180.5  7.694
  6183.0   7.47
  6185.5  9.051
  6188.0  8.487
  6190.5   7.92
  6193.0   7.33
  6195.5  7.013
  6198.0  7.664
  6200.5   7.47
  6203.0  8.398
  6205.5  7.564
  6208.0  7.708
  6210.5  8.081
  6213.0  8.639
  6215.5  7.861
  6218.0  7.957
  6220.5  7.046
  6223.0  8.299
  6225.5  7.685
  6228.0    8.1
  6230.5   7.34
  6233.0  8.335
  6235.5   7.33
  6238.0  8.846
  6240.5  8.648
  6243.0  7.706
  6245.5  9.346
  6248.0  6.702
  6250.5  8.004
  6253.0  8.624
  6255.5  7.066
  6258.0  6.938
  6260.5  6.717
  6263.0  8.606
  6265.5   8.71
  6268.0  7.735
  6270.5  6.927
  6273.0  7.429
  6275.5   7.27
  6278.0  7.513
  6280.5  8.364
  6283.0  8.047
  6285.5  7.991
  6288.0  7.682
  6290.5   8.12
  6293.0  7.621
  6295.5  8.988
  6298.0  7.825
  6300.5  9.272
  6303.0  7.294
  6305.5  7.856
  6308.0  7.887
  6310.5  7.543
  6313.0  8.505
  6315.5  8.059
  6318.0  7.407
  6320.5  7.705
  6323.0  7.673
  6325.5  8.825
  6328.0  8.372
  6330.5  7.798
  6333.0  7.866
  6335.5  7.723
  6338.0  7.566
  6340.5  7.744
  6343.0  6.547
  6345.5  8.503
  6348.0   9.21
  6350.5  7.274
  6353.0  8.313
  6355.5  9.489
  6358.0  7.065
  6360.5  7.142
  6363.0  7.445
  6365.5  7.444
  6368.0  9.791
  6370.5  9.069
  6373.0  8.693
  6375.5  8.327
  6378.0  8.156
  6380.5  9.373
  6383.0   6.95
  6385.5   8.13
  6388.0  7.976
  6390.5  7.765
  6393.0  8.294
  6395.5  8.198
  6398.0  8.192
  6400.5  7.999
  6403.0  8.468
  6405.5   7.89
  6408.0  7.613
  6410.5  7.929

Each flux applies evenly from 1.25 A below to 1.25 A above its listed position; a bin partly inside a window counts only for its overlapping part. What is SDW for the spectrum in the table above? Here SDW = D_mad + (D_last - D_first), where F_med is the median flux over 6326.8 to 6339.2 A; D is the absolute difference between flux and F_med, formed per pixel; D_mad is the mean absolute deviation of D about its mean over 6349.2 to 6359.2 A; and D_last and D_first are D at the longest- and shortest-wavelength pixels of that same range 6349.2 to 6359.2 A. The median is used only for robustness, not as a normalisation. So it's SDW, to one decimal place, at 0.6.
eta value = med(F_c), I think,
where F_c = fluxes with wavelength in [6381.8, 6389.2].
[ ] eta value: 7.98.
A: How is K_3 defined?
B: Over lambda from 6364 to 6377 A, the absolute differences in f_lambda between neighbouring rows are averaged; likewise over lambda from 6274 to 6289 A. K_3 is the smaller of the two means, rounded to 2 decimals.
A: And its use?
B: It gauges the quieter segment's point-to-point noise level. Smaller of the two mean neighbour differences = 0.36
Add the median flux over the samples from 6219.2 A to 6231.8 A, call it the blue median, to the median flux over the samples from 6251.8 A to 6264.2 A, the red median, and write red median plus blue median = 14.8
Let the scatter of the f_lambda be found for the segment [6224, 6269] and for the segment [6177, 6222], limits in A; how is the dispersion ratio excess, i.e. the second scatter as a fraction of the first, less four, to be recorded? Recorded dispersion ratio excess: -3.24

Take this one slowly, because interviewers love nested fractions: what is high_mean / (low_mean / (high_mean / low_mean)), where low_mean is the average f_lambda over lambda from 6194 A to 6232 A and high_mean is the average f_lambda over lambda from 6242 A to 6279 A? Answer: 0.97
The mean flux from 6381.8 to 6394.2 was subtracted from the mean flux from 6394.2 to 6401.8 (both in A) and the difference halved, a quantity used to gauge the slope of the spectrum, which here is 0.15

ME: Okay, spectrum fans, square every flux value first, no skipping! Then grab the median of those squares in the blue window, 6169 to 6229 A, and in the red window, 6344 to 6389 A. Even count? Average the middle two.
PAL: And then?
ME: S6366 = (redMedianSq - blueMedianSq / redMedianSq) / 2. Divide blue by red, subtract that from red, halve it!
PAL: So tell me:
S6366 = 33.5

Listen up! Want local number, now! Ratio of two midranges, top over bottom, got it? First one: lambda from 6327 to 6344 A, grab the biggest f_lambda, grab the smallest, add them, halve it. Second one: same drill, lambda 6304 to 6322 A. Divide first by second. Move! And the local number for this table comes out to 0.94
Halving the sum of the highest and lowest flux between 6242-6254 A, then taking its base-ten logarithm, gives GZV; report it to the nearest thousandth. 0.904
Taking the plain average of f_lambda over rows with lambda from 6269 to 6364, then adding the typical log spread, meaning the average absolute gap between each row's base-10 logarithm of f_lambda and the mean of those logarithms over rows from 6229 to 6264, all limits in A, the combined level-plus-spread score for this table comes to 7.93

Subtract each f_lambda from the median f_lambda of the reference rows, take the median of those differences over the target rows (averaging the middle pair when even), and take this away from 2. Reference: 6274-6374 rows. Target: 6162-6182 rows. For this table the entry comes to 2.0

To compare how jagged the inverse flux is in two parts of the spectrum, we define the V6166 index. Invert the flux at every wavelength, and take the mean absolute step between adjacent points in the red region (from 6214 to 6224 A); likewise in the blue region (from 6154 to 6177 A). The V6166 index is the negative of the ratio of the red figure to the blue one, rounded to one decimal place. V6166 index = -0.9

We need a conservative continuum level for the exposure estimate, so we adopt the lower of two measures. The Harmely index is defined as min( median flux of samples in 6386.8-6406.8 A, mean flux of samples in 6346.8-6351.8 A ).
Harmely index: 8.1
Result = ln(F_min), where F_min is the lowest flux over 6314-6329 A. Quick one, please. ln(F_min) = 2.00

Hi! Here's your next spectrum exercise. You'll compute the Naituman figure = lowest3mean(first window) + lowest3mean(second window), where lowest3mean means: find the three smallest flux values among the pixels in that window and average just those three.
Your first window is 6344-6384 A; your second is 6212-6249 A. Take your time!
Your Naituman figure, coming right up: 14.1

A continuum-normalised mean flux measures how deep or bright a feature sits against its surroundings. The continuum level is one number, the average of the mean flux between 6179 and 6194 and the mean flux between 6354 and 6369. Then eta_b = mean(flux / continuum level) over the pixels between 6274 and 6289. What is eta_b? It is 0.97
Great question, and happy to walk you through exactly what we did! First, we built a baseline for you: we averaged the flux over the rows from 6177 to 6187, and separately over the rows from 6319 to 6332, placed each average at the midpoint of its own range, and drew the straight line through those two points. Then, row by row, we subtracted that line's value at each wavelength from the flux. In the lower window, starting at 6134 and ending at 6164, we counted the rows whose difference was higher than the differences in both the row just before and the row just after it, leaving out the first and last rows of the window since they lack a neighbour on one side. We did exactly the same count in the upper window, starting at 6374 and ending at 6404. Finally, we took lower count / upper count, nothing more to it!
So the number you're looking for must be 1.0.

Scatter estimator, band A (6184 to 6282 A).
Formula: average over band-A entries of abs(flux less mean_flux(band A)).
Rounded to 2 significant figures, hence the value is 0.56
